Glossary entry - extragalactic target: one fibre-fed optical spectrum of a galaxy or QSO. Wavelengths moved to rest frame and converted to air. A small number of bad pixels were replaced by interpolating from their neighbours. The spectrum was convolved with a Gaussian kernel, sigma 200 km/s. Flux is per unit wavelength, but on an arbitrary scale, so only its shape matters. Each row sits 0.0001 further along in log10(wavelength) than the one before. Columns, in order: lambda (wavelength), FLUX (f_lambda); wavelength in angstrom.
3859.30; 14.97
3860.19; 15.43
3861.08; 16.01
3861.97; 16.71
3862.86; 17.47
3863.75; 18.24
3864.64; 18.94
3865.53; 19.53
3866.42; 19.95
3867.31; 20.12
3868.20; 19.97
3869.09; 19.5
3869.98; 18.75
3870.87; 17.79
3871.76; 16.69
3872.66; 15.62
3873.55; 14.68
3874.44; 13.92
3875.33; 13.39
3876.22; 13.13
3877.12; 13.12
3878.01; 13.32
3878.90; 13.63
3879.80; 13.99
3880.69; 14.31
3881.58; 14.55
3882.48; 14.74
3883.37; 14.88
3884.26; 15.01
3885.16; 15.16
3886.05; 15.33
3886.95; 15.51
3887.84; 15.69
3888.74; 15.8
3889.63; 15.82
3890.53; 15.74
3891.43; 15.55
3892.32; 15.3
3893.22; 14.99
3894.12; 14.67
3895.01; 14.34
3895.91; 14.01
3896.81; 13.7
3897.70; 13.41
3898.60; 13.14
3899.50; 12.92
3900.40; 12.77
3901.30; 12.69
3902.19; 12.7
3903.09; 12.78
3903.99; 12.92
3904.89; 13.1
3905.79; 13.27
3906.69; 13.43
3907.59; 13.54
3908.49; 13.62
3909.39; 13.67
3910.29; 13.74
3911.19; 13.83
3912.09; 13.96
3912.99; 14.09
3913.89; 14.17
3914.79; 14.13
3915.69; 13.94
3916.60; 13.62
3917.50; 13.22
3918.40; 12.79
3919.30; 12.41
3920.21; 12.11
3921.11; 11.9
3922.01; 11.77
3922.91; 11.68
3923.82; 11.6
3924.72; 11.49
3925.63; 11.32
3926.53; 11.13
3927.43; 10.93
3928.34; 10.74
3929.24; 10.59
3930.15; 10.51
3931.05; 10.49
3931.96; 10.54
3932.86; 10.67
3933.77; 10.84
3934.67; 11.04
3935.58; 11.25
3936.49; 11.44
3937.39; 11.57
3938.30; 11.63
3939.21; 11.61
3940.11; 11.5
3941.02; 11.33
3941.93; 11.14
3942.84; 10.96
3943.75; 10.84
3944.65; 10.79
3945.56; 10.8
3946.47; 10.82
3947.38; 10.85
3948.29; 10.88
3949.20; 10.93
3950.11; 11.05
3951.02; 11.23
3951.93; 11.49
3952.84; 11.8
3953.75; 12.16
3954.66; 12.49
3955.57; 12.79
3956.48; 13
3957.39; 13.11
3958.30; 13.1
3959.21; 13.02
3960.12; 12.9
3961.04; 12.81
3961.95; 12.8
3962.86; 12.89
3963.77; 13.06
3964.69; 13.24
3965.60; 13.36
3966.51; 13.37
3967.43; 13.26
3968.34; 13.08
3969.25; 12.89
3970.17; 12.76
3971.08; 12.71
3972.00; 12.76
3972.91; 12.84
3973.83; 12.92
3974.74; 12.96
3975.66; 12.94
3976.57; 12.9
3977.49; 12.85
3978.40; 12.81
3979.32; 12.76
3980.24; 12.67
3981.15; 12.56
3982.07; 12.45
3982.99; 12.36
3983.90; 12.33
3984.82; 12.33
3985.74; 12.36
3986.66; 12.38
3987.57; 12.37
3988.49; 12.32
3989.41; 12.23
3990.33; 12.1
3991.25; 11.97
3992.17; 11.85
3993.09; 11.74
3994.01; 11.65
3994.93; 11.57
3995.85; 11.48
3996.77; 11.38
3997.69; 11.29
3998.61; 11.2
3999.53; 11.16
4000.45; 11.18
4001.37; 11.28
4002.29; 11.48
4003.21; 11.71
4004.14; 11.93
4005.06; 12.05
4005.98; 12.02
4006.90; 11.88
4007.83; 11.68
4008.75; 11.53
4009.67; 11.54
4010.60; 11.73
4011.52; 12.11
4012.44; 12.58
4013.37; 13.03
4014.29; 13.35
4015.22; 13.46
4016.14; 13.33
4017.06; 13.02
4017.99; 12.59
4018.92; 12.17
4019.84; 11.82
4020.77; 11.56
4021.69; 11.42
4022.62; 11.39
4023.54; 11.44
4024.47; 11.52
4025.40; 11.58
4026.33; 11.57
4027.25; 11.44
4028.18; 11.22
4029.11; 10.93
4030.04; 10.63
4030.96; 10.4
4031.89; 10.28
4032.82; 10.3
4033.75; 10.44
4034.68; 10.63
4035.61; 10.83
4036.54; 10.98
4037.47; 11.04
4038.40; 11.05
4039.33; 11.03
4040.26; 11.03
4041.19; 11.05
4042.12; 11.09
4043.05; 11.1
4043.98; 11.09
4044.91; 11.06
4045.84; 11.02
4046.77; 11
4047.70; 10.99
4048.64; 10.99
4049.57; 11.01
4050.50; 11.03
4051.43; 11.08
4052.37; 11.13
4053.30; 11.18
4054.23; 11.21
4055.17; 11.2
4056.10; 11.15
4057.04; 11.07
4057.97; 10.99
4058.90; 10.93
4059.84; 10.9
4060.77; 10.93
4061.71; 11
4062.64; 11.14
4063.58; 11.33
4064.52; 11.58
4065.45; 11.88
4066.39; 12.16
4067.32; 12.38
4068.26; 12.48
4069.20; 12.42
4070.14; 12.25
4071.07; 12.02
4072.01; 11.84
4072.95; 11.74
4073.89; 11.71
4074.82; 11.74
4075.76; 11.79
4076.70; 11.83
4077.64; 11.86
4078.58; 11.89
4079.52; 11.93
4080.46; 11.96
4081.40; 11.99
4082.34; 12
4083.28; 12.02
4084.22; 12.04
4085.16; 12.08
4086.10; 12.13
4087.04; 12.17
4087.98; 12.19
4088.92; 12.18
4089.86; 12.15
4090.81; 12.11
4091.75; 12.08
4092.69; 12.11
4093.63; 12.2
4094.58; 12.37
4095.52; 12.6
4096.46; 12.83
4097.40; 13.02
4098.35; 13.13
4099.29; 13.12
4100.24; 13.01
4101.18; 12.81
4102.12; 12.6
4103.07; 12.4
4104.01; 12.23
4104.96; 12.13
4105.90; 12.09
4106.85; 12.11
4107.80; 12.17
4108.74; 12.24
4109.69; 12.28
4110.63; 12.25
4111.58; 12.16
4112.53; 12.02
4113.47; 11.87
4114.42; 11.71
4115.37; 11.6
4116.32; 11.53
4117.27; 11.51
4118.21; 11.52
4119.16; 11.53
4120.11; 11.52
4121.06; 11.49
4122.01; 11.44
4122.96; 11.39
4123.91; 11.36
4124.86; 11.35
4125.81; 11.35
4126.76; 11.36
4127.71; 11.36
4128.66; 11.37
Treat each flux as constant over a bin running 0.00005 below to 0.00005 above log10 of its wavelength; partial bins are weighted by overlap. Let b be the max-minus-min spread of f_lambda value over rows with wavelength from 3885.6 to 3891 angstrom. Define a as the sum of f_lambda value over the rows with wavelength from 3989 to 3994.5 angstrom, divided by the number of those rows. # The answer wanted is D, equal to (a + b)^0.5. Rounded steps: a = 11.9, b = 0.49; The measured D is 3.52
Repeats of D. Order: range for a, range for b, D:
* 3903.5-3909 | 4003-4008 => 3.70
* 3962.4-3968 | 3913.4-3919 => 3.82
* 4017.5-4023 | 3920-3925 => 3.53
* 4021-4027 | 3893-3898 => 3.61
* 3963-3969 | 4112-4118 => 3.71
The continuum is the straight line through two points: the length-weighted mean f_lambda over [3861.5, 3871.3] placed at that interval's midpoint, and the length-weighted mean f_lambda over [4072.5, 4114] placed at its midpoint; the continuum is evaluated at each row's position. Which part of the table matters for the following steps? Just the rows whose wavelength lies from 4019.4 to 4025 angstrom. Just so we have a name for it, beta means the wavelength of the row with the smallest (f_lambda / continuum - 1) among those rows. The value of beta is 4022.62 angstrom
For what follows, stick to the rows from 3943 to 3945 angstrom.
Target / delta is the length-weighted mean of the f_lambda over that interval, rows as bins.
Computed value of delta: 10.9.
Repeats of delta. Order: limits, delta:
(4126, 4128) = 11.4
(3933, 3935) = 10.9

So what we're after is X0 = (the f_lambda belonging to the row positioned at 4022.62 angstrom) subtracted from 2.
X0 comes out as -9.4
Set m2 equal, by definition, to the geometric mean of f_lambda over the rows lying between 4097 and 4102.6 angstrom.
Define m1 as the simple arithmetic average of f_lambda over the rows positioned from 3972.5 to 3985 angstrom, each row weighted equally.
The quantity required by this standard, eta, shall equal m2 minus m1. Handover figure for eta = 0.3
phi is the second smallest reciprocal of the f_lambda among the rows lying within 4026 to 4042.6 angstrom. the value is 0.087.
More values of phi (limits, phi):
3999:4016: 0.075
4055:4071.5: 0.081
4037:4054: 0.090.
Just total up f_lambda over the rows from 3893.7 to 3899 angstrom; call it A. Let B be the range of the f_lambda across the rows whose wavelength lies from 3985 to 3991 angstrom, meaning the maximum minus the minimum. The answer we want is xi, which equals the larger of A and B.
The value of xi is 83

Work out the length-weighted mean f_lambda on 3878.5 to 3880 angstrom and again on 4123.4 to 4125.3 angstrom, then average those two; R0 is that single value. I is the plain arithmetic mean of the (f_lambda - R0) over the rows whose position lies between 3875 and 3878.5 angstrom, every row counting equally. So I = 1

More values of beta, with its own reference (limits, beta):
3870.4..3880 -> 3876.22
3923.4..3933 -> 3931.05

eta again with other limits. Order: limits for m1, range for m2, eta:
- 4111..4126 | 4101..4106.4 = 0.8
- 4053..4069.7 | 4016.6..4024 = 0.5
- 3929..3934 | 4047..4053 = 0.4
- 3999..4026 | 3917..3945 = -0.7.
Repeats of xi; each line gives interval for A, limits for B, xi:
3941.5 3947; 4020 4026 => 65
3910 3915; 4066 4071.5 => 84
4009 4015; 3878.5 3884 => 74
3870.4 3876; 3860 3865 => 92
